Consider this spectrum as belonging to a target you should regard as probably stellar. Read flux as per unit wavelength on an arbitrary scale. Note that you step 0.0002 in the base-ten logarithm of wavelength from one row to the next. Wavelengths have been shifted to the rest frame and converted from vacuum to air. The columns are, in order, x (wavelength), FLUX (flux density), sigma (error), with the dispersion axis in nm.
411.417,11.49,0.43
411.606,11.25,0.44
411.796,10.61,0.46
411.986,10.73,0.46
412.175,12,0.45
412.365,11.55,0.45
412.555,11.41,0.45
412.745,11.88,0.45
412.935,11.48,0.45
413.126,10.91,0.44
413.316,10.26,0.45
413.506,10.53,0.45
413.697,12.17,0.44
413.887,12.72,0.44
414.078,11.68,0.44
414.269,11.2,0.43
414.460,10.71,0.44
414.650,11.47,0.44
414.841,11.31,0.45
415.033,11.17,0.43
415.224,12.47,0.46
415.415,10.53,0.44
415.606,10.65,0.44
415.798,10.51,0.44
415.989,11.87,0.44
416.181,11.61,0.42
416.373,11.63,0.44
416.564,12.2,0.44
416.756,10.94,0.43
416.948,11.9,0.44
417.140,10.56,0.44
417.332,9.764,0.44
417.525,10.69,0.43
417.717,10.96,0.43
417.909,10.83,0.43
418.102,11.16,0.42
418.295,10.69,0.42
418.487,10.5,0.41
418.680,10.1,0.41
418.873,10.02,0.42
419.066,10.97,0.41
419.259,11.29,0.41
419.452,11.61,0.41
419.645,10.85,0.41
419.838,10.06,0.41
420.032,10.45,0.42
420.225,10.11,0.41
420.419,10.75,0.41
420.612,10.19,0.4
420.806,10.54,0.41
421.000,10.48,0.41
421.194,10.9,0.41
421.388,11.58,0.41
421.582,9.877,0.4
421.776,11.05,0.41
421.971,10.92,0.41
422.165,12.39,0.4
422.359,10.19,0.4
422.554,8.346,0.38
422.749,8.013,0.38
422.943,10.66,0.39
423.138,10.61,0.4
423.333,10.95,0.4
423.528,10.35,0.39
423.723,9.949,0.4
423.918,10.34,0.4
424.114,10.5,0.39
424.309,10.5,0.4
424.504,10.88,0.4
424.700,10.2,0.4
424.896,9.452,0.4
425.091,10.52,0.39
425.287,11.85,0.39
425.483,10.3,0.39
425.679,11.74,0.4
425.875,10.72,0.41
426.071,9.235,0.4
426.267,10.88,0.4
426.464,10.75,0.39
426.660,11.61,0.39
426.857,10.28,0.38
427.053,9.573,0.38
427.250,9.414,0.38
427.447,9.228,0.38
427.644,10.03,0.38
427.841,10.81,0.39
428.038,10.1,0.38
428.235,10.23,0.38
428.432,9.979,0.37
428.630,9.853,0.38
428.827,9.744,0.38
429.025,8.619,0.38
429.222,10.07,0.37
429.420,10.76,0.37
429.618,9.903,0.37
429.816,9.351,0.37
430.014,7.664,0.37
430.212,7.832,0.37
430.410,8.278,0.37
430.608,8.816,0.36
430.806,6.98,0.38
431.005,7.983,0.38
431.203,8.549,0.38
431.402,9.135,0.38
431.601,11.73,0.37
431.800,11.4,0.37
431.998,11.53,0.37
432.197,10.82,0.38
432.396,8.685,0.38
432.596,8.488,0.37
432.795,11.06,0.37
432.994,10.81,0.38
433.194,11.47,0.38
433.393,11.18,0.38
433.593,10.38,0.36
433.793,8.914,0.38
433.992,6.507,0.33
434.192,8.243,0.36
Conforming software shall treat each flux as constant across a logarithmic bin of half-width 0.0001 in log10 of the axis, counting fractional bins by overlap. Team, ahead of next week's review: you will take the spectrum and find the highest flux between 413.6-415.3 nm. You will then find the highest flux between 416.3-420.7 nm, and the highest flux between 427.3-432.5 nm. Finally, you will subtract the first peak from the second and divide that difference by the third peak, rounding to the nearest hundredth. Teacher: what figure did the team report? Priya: -0.04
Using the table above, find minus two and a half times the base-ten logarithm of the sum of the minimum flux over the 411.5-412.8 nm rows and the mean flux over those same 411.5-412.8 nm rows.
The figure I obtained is -3.35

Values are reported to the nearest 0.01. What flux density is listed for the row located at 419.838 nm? 10.06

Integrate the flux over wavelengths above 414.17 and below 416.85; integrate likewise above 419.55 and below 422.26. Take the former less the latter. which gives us 1.2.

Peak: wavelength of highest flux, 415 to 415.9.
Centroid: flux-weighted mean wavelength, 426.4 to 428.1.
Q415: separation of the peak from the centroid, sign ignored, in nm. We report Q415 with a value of 12.01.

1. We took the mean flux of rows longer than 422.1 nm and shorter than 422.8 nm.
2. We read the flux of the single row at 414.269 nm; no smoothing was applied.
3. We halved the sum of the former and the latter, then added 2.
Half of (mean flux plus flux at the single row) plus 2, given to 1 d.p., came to 12.5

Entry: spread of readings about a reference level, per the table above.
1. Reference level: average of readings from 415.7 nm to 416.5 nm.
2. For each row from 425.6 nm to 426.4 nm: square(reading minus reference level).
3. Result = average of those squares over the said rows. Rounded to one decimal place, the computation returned 1.4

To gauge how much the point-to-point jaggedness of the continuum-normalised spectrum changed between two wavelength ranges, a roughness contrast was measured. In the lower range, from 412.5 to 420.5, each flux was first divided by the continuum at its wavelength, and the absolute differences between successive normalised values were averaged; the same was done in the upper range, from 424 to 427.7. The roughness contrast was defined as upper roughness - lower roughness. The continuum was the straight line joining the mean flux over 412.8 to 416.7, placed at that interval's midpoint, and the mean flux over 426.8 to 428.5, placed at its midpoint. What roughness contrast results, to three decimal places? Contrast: 0.030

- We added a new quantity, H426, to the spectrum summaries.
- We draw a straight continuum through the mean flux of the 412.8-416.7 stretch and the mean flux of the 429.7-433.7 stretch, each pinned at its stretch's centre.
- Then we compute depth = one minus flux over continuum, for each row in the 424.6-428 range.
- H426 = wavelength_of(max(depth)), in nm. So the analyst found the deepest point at 426.071 nm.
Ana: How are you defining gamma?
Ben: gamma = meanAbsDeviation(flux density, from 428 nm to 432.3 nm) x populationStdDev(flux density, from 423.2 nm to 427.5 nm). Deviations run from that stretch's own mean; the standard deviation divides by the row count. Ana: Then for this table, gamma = 0.80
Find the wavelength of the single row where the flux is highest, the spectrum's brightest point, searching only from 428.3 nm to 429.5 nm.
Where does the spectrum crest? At 429.420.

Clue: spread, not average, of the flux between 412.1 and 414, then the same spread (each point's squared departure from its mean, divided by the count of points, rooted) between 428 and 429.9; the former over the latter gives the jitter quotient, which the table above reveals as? 1.3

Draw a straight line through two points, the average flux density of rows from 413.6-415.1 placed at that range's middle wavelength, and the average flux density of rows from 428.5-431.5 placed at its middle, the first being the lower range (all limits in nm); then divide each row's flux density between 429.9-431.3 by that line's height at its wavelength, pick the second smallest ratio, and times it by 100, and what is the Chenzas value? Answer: 86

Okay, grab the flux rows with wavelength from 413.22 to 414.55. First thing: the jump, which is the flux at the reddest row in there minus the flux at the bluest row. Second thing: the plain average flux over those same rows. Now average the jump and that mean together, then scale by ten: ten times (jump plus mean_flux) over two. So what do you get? 59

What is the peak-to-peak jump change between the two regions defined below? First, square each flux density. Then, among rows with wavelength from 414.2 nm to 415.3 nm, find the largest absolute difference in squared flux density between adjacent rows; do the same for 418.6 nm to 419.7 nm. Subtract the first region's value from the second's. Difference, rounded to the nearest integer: -11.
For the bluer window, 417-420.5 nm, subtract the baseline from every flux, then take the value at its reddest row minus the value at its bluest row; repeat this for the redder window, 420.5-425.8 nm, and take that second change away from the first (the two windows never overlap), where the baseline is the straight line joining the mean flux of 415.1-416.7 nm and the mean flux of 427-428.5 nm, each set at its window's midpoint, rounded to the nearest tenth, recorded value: -1.6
